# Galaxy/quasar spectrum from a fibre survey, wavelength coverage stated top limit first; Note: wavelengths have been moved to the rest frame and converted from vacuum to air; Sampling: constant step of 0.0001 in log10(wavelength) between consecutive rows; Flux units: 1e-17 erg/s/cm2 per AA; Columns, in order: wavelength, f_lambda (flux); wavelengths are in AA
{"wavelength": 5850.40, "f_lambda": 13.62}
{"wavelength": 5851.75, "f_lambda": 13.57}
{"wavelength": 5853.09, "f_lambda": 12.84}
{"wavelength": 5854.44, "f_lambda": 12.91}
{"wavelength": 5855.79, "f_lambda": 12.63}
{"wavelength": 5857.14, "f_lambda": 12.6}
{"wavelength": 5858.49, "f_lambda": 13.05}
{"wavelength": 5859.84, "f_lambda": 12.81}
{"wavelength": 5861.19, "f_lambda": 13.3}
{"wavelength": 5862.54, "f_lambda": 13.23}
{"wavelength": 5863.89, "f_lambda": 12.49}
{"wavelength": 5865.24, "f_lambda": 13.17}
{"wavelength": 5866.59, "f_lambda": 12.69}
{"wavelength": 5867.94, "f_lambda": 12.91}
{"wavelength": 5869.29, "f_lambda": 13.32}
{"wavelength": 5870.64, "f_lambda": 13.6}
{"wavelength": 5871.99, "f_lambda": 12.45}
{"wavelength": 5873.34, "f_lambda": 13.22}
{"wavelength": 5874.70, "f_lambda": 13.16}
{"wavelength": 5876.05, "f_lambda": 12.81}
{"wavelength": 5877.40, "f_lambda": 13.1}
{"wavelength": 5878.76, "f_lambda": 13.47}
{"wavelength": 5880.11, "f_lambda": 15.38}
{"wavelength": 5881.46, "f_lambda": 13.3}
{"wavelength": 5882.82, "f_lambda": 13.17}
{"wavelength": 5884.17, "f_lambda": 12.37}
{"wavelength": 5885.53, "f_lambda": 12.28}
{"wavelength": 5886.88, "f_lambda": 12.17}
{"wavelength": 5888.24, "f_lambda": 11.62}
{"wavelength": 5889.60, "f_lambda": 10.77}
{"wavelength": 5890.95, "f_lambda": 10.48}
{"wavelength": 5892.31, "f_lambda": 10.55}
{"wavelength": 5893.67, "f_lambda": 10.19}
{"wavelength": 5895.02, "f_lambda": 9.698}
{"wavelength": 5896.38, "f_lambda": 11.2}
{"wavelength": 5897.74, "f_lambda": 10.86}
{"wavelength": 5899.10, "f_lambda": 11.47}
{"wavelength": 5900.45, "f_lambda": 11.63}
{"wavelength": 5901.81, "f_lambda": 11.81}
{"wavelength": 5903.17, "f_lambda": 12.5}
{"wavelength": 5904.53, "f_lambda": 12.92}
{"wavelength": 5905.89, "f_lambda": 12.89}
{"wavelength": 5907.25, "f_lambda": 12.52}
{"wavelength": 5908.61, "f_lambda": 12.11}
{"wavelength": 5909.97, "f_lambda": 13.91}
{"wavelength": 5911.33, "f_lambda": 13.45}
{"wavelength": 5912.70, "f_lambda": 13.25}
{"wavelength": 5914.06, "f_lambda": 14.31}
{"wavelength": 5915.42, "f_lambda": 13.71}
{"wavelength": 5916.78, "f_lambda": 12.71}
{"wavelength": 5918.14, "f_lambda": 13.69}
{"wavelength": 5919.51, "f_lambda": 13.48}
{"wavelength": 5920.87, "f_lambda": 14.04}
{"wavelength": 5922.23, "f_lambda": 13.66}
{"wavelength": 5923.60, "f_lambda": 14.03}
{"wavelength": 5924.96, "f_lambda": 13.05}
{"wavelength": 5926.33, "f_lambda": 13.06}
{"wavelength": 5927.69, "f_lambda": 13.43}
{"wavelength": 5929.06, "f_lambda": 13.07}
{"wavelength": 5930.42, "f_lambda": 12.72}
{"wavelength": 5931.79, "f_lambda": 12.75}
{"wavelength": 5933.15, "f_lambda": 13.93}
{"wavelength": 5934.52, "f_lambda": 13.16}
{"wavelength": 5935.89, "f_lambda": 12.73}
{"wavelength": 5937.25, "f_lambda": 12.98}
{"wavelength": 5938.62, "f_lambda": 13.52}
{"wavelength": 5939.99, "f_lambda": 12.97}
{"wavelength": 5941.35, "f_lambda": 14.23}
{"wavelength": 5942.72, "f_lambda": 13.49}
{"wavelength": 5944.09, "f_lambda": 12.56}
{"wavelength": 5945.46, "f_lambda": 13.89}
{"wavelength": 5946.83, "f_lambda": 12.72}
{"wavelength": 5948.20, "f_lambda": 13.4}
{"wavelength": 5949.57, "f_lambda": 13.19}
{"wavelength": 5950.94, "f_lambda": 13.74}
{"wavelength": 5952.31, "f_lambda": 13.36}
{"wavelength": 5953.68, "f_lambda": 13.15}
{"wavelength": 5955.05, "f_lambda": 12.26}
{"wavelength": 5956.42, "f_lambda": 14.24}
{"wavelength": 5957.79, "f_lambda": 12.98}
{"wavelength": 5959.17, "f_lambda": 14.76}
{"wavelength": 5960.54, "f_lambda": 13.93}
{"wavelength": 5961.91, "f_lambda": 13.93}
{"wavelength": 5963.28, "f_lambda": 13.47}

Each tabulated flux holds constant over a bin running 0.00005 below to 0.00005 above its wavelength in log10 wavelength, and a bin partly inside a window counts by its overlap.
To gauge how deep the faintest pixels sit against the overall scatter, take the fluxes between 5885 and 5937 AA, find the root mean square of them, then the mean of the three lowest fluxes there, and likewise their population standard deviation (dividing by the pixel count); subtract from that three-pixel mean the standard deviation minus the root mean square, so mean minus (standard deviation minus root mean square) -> 21.5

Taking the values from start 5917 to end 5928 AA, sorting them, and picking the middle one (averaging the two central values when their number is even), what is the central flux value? 13.57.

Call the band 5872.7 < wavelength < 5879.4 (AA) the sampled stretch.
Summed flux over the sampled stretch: 65.8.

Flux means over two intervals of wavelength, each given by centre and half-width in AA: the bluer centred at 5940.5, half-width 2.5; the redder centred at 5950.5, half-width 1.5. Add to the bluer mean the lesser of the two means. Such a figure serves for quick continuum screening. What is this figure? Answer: 27.0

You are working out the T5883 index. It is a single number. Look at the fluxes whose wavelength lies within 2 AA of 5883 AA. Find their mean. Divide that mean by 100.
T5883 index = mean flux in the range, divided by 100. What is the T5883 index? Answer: 0.129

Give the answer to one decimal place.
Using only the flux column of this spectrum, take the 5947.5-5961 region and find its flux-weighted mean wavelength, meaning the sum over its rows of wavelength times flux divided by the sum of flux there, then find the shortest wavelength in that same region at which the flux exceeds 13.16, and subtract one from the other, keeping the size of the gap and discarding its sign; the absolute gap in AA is 6.2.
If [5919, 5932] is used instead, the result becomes 6.0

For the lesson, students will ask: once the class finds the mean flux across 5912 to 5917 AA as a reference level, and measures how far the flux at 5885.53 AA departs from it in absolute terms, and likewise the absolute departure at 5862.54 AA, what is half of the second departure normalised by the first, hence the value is 0.1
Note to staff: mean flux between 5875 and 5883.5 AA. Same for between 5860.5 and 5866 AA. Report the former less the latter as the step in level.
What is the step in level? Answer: 0.49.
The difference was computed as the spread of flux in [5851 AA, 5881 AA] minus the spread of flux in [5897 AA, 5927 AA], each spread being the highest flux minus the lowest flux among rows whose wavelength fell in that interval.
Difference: -0.5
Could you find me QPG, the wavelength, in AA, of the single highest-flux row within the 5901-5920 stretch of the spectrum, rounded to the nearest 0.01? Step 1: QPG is 5914.06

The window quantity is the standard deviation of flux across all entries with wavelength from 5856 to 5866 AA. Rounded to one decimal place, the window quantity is 0.3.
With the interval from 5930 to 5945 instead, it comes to 0.5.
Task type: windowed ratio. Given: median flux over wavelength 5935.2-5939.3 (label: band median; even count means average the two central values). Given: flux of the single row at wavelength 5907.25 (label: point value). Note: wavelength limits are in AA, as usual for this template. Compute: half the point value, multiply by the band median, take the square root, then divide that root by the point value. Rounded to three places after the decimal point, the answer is 0.720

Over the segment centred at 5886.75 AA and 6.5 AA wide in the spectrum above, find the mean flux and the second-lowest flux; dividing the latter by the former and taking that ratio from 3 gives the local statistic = 2.02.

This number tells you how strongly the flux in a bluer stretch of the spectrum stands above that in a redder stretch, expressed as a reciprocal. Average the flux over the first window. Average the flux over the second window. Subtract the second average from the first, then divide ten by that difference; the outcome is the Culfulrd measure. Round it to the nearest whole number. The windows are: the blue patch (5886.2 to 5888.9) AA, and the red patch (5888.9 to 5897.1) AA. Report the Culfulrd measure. 7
